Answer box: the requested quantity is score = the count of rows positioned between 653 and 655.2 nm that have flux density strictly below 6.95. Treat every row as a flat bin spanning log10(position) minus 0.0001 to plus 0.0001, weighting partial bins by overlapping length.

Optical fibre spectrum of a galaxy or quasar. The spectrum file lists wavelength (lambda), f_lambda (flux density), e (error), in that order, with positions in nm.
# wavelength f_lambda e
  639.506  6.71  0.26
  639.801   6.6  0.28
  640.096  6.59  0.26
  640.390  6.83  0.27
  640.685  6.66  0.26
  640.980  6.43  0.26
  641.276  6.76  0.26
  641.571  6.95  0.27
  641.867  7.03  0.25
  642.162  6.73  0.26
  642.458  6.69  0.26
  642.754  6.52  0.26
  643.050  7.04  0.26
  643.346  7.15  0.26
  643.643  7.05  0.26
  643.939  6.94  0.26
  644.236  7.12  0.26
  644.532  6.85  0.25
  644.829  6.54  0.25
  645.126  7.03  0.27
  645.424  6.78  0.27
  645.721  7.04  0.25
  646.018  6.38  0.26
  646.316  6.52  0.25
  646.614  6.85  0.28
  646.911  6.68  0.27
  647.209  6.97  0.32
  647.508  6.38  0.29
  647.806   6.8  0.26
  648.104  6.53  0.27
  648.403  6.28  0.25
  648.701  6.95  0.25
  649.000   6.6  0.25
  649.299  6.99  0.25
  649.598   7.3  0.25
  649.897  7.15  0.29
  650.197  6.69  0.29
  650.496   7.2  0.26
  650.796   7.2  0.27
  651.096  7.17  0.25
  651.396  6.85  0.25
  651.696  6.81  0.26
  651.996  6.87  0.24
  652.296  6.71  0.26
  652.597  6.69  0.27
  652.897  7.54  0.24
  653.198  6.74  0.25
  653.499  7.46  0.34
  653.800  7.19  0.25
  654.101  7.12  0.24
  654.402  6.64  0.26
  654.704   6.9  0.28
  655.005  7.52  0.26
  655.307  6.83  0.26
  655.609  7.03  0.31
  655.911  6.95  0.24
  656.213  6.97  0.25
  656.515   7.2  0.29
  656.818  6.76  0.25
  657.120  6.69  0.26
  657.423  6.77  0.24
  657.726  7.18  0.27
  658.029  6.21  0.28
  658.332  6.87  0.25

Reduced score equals 3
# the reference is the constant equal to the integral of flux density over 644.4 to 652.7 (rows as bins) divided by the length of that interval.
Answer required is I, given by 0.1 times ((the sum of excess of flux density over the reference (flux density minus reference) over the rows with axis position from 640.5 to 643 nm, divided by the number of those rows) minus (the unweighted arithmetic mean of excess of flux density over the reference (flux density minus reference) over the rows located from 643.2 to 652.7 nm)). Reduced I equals -0.01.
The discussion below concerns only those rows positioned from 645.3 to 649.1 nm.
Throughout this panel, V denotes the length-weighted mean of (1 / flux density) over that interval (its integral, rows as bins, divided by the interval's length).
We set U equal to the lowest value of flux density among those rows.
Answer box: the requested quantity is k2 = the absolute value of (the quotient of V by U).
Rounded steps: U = 6.28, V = 0.150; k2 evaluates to 0.0239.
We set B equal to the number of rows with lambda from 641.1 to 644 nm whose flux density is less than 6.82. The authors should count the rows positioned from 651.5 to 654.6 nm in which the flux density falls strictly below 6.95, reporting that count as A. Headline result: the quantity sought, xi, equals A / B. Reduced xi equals 1.5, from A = 6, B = 4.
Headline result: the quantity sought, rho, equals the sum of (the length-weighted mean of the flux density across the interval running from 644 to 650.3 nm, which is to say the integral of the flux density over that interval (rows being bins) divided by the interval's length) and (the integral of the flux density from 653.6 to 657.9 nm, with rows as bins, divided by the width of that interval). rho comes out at 13.77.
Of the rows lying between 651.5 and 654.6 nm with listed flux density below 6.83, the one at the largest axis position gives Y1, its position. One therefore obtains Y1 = 654.402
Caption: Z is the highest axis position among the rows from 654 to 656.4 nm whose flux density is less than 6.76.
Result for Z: 654.402 nm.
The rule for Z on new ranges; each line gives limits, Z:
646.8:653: 652.597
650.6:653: 652.597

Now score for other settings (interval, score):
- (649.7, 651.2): 1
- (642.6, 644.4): 2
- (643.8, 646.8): 7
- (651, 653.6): 6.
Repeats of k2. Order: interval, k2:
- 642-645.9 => 0.0223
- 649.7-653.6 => 0.0214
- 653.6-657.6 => 0.0216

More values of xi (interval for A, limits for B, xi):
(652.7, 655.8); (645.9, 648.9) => 0.6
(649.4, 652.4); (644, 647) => 1.0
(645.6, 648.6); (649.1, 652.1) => 4.0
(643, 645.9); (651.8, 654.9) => 1.0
